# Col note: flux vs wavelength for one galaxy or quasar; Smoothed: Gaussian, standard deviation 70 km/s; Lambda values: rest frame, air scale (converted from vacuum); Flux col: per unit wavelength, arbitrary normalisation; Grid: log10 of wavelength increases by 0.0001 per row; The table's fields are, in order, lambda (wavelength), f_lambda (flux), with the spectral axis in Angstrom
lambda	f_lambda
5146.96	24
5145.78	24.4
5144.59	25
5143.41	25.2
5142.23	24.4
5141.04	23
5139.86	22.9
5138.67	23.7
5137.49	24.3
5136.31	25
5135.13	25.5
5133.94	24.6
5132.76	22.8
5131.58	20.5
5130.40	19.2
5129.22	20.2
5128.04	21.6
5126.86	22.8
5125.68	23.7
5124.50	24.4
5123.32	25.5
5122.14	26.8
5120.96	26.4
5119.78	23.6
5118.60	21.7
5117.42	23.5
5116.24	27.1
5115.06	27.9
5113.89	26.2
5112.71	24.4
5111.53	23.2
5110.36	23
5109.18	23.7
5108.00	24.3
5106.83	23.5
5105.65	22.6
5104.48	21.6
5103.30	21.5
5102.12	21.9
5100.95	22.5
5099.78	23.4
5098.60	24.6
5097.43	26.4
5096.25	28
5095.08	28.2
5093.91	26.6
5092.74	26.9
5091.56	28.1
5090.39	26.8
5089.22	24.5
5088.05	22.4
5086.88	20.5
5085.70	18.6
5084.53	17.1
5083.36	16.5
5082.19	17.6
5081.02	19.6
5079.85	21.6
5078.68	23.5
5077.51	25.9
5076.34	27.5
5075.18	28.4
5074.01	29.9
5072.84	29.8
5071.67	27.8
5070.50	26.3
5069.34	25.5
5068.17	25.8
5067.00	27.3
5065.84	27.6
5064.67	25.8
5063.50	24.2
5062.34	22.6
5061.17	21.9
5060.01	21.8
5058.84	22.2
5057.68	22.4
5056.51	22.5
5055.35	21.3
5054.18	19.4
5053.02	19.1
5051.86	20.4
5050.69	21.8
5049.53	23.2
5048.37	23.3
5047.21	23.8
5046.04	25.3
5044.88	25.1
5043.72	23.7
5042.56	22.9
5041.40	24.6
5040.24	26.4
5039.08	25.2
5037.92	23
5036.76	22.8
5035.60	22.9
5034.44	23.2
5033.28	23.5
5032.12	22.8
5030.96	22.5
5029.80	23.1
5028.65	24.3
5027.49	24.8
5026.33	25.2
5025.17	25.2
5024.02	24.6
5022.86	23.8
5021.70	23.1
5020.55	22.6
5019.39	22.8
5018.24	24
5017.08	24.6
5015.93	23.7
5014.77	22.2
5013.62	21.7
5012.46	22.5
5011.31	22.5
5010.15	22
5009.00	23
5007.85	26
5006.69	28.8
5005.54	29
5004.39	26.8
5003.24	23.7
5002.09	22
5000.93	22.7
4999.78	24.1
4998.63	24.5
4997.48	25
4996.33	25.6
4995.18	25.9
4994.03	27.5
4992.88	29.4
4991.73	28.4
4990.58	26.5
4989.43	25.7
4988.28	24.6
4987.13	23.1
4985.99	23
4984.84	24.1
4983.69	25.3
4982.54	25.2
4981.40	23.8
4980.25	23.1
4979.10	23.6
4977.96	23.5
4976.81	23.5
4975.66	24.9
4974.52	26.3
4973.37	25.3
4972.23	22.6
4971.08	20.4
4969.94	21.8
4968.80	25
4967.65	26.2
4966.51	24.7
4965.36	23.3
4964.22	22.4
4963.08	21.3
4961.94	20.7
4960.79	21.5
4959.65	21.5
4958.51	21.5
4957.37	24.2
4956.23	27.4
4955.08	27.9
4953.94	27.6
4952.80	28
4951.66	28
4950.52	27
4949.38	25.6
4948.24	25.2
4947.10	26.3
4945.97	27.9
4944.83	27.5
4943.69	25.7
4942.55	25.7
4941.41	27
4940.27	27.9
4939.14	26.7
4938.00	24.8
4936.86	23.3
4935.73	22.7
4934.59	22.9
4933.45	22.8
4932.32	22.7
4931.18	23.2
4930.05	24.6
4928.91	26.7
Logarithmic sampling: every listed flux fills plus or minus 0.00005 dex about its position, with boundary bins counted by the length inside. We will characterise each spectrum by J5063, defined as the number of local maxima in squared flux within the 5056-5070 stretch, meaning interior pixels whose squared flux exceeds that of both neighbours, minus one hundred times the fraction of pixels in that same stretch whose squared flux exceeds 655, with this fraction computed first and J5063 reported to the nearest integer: -32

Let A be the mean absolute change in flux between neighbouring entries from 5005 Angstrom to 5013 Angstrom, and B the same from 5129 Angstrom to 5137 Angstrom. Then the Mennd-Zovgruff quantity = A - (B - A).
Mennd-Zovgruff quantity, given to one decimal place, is 1.2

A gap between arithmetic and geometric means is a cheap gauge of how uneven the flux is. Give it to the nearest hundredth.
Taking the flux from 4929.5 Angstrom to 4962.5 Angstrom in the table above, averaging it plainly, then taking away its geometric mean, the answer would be 0.11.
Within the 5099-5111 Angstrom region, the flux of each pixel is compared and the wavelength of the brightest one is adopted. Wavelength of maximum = 5108.00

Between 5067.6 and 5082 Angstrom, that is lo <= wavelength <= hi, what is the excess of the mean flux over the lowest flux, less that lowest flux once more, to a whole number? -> -13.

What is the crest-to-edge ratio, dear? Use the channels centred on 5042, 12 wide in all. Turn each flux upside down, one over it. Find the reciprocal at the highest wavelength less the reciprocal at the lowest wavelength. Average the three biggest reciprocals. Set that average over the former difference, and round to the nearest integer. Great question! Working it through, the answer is -24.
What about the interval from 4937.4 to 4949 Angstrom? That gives -62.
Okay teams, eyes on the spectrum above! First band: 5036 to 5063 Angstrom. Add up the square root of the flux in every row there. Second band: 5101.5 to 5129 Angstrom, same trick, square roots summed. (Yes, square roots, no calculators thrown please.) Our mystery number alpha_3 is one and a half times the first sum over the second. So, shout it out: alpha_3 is 1.46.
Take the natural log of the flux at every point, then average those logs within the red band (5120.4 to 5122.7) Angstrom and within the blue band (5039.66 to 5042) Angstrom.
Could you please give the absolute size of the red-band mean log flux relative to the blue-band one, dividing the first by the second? 1.01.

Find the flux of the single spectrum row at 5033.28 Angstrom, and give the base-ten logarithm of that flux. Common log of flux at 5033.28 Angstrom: 1.37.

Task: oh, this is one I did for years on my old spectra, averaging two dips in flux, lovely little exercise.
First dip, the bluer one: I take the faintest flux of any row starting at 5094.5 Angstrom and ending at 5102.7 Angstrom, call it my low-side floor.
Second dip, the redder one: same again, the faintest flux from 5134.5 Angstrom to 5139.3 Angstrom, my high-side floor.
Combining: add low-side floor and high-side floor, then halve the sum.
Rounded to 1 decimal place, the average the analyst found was 22.8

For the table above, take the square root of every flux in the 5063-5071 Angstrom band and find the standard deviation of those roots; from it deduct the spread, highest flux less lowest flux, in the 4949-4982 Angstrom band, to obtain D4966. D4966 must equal -7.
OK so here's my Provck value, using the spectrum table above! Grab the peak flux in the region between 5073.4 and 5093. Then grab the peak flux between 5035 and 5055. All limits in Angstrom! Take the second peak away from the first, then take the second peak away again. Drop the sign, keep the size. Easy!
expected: 22.9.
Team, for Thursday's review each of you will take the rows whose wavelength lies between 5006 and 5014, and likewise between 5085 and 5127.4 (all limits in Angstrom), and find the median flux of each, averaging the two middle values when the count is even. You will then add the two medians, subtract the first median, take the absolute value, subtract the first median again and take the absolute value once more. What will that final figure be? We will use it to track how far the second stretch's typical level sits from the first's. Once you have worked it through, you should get 1.5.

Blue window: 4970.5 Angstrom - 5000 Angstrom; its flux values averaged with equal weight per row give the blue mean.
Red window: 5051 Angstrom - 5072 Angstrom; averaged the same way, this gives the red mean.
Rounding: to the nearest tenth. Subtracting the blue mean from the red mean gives -1.3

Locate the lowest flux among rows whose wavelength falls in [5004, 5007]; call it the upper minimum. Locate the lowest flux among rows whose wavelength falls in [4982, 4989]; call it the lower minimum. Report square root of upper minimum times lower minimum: 24.8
